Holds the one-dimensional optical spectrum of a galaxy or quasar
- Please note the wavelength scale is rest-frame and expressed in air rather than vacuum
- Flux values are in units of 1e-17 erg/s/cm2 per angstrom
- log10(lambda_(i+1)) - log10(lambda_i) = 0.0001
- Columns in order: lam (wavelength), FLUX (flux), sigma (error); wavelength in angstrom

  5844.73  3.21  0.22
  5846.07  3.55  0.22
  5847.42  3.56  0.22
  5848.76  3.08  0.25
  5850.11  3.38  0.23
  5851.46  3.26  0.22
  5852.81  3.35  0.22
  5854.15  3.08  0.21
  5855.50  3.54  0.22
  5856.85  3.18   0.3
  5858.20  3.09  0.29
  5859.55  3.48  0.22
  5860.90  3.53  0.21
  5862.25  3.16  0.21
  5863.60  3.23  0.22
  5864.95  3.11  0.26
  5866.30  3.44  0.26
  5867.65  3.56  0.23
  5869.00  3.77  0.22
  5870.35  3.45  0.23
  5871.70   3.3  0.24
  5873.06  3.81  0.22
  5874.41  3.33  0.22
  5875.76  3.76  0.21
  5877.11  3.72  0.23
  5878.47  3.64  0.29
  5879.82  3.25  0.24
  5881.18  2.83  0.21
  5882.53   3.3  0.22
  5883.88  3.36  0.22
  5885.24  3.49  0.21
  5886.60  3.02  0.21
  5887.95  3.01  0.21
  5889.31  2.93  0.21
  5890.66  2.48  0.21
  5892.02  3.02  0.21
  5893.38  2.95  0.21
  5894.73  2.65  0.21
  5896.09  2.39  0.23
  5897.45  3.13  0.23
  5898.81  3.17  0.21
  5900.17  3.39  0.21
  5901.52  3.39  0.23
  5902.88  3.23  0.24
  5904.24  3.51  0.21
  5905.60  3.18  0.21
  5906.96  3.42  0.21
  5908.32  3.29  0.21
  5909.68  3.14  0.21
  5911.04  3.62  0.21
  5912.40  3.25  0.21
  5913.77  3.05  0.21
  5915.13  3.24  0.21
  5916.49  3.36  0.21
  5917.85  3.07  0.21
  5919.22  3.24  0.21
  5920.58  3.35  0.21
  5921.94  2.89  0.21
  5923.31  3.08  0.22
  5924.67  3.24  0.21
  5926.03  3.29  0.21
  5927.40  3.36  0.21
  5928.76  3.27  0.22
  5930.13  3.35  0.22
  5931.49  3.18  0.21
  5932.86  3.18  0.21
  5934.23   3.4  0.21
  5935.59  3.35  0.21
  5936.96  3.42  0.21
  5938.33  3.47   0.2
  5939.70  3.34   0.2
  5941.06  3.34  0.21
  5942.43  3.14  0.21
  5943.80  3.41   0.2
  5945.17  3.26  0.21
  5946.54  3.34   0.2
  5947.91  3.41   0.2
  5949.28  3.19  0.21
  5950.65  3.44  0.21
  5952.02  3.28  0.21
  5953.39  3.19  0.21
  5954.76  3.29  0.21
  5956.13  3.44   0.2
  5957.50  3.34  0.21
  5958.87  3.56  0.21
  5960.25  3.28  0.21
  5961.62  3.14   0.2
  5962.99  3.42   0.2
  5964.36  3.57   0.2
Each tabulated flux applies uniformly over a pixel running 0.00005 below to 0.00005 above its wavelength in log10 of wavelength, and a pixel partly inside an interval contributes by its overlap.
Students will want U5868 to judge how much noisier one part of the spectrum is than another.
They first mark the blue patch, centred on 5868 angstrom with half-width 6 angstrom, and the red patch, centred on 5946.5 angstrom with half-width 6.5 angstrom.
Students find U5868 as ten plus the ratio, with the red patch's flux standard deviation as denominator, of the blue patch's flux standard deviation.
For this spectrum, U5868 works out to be 12.4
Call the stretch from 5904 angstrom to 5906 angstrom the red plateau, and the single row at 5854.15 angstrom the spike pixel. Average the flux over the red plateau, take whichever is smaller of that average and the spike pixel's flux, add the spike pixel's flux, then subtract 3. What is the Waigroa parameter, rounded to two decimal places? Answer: 3.16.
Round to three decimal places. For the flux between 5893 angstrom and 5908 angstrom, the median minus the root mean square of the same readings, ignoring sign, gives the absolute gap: 0.035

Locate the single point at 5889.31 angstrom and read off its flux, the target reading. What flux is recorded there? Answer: 2.93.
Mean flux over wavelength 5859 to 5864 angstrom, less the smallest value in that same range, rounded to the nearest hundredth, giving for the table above 0.19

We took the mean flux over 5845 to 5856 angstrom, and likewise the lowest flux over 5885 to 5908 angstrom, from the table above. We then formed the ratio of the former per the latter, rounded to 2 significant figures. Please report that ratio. 1.4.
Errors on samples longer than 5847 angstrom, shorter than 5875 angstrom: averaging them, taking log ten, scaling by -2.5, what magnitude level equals 1.58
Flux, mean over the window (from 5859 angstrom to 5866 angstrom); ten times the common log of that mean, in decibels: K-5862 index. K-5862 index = 5.19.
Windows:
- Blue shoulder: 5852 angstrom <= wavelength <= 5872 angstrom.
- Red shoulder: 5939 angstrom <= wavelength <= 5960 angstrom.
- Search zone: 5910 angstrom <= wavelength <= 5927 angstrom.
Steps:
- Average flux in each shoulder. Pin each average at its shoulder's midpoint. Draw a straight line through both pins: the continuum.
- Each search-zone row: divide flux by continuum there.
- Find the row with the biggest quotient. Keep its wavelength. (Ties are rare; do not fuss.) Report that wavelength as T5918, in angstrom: 5911.04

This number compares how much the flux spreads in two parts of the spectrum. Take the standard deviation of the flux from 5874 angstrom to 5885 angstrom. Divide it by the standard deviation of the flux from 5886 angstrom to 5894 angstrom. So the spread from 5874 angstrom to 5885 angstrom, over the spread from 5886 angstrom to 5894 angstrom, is 1.5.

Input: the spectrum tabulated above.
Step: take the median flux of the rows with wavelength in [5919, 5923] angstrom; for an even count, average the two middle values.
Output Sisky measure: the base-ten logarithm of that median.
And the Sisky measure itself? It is 0.511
